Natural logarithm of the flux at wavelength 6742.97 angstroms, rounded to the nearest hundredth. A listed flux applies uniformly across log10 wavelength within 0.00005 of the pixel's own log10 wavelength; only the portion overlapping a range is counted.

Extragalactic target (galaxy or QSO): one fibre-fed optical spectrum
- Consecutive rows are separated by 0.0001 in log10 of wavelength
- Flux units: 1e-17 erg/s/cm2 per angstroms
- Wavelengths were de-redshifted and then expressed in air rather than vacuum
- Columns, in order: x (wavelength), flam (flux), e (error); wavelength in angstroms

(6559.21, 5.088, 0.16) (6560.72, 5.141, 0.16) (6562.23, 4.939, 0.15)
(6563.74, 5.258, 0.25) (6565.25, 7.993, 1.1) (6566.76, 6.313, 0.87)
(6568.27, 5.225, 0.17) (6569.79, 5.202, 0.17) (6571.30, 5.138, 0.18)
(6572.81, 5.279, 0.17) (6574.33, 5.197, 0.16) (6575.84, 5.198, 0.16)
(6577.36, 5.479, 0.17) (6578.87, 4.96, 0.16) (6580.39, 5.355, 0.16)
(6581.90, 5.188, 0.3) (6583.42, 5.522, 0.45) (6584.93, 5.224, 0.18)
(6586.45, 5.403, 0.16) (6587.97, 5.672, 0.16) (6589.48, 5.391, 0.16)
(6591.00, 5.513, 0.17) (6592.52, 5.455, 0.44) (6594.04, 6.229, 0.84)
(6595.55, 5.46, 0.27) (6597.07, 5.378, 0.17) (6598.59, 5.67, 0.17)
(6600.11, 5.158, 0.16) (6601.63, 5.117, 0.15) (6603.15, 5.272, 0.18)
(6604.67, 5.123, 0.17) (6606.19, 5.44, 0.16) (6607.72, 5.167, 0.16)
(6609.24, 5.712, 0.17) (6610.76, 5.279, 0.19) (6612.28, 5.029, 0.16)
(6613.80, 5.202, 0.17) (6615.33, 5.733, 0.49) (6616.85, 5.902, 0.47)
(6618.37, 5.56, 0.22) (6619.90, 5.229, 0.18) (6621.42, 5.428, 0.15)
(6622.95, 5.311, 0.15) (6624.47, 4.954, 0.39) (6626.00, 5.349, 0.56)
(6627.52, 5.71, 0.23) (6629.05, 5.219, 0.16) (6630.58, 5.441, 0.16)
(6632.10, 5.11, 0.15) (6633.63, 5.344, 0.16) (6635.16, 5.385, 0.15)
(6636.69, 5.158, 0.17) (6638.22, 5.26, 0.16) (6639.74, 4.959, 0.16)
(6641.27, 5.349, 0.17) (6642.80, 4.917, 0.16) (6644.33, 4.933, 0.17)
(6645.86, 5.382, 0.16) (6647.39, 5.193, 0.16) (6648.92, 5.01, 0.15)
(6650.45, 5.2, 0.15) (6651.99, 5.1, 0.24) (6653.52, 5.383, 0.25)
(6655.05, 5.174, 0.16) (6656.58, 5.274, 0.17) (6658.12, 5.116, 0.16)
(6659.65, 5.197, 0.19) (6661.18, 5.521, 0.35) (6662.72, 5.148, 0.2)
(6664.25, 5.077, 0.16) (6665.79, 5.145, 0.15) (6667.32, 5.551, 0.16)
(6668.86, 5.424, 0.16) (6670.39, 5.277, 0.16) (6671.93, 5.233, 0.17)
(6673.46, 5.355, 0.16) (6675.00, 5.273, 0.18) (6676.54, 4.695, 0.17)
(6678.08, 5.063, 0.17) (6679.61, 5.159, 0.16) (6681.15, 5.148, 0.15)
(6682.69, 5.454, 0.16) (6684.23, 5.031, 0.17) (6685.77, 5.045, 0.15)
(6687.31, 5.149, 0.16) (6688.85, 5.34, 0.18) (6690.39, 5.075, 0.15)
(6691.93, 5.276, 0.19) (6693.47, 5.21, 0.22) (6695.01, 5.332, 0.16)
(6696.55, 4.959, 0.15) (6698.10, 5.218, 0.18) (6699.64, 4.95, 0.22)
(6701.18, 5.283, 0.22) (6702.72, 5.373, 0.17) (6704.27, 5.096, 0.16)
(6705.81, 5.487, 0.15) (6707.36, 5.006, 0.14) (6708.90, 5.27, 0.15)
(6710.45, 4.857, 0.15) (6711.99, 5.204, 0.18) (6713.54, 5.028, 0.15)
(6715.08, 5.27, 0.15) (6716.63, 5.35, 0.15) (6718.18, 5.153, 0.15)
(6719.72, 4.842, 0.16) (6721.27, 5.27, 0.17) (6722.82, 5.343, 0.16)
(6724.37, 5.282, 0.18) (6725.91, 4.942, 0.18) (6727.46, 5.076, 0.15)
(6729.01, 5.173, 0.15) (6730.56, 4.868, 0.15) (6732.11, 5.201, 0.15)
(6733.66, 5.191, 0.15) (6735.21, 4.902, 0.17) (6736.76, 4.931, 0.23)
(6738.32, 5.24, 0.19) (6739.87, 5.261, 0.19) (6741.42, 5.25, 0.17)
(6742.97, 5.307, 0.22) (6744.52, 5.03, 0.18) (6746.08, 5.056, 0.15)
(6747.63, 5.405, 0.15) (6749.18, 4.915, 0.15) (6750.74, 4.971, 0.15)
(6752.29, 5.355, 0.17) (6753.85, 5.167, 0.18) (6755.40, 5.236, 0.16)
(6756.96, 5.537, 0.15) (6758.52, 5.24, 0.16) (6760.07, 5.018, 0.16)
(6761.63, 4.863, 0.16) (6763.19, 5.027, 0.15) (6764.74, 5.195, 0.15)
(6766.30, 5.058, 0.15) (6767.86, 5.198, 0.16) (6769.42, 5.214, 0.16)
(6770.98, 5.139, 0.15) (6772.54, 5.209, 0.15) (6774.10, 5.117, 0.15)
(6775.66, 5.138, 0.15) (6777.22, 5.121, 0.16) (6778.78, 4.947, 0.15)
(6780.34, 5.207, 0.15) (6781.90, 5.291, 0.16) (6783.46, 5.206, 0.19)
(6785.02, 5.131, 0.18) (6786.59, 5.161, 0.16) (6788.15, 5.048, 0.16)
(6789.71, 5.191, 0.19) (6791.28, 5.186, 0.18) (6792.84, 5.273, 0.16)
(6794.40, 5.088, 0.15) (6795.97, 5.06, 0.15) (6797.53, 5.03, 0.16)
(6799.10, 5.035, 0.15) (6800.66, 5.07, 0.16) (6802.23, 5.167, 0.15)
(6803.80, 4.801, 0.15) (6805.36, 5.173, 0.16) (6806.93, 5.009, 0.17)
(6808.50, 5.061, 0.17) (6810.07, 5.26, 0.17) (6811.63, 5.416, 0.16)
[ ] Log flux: 1.67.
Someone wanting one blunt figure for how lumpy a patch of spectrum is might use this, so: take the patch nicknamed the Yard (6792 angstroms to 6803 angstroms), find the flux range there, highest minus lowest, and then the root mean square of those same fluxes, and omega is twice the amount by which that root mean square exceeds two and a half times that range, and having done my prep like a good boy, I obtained 8.99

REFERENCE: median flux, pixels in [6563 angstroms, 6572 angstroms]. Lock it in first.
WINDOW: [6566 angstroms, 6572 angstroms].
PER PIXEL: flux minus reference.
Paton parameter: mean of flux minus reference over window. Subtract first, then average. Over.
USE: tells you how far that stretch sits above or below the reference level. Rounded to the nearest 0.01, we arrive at 0.23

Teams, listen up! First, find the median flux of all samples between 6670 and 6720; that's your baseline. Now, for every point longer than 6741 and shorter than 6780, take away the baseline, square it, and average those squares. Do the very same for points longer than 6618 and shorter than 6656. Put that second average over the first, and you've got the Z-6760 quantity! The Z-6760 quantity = 1.5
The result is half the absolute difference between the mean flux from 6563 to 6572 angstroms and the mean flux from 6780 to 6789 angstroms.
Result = 0.34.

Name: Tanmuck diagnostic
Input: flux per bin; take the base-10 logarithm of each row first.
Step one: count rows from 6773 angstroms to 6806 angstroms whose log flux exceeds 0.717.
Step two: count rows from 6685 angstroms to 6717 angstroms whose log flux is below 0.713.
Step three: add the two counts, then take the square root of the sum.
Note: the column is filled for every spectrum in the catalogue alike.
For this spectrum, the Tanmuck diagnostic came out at 3.32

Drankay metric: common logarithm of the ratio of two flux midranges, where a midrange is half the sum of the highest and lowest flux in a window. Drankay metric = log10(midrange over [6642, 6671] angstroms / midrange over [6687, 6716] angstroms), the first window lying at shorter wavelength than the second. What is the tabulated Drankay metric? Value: 0.005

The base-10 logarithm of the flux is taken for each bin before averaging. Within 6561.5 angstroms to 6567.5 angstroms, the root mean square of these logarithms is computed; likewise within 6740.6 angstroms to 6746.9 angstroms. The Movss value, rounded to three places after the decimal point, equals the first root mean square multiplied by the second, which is 0.558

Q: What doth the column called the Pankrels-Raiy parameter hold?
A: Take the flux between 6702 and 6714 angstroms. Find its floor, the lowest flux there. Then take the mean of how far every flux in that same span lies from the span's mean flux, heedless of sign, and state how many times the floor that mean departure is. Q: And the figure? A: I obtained 0.035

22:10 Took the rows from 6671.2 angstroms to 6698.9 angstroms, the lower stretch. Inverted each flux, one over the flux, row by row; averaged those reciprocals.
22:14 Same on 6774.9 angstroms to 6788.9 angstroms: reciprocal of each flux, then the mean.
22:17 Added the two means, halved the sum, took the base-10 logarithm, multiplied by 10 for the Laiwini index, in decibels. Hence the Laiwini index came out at -7.12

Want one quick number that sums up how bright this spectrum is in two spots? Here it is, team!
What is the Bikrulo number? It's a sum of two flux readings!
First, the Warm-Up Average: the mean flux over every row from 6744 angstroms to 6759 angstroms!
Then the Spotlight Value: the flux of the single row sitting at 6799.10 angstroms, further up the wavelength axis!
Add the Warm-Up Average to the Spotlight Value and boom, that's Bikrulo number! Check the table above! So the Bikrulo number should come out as 10.2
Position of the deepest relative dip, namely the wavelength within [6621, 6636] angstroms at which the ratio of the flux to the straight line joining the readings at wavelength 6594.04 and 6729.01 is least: 6624.47 angstroms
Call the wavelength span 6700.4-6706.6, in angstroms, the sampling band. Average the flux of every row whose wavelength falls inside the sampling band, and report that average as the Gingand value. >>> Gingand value 5.31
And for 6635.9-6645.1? 5.10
